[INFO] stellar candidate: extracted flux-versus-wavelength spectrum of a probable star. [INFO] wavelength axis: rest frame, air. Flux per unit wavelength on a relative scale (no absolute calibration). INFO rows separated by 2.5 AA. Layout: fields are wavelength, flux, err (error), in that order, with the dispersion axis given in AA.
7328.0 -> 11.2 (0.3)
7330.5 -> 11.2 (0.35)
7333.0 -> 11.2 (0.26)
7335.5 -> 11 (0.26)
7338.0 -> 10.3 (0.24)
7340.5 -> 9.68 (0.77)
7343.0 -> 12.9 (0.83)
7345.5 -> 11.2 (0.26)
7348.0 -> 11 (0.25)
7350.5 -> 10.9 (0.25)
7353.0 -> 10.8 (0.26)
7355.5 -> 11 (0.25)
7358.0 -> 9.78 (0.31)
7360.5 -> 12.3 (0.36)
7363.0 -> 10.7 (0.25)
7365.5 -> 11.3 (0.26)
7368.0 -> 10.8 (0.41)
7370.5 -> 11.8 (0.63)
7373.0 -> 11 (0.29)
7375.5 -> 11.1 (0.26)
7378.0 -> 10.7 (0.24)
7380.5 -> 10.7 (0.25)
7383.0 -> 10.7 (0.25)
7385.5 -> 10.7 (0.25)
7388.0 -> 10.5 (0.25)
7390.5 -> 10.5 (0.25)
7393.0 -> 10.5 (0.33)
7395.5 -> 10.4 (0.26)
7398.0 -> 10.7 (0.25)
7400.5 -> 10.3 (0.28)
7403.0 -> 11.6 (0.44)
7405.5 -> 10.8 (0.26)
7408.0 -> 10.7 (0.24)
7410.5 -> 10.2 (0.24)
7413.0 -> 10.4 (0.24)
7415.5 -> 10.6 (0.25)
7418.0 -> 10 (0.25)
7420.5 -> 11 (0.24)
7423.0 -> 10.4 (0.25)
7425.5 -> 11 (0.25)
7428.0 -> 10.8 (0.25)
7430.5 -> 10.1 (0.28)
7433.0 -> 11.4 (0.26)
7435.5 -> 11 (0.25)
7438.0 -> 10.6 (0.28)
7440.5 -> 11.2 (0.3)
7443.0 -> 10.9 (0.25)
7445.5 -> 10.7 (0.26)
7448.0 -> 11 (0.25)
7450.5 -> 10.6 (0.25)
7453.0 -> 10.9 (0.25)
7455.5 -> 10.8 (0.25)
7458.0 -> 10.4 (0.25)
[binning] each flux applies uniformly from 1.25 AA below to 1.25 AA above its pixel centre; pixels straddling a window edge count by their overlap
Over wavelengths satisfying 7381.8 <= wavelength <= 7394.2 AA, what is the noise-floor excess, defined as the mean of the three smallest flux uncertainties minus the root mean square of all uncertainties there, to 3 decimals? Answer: -0.018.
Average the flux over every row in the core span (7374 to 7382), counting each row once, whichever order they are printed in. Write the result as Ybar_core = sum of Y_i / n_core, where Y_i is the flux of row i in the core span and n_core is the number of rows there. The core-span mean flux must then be 10.83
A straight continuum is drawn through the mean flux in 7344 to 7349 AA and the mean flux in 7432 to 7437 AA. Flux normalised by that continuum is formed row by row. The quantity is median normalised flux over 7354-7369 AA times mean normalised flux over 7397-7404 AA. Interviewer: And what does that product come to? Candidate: 0.95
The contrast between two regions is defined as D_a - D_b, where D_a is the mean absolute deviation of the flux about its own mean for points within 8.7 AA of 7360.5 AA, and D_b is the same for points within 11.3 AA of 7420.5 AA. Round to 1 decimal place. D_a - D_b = 0.2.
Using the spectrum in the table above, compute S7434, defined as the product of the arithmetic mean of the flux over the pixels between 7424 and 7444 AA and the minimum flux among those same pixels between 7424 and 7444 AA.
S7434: 110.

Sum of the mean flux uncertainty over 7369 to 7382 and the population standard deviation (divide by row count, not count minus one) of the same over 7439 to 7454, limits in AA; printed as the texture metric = 0.35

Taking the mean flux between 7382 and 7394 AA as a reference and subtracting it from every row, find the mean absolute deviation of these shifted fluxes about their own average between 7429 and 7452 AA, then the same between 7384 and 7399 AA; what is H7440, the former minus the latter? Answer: 0.20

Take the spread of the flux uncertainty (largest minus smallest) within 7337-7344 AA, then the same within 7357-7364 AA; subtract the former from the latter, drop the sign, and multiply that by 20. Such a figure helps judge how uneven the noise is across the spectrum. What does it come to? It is 10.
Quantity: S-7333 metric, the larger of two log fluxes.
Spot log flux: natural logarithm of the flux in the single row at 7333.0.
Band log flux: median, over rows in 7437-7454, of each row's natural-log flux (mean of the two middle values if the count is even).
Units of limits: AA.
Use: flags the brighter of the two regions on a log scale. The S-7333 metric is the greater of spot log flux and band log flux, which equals 2.42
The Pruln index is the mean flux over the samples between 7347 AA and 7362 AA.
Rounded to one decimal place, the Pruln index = 11.0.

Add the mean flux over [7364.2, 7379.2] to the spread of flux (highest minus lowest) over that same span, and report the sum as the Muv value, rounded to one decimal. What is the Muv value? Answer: 12.2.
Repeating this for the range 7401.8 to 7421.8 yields 12.3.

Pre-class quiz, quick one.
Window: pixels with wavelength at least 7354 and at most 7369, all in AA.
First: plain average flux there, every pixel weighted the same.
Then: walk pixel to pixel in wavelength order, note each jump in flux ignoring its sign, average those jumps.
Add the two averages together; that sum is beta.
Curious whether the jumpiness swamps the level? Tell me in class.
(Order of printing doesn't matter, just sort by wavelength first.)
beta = 12.3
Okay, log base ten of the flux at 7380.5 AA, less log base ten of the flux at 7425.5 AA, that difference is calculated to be -0.012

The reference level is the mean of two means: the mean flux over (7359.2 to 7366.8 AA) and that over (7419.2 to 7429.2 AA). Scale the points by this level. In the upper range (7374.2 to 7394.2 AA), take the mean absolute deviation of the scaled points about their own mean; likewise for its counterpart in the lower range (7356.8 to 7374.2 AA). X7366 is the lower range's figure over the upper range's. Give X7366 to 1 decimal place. 4.6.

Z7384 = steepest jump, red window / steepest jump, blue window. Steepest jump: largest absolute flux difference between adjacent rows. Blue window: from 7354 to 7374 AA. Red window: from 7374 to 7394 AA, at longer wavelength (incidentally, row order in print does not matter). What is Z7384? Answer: 0.2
